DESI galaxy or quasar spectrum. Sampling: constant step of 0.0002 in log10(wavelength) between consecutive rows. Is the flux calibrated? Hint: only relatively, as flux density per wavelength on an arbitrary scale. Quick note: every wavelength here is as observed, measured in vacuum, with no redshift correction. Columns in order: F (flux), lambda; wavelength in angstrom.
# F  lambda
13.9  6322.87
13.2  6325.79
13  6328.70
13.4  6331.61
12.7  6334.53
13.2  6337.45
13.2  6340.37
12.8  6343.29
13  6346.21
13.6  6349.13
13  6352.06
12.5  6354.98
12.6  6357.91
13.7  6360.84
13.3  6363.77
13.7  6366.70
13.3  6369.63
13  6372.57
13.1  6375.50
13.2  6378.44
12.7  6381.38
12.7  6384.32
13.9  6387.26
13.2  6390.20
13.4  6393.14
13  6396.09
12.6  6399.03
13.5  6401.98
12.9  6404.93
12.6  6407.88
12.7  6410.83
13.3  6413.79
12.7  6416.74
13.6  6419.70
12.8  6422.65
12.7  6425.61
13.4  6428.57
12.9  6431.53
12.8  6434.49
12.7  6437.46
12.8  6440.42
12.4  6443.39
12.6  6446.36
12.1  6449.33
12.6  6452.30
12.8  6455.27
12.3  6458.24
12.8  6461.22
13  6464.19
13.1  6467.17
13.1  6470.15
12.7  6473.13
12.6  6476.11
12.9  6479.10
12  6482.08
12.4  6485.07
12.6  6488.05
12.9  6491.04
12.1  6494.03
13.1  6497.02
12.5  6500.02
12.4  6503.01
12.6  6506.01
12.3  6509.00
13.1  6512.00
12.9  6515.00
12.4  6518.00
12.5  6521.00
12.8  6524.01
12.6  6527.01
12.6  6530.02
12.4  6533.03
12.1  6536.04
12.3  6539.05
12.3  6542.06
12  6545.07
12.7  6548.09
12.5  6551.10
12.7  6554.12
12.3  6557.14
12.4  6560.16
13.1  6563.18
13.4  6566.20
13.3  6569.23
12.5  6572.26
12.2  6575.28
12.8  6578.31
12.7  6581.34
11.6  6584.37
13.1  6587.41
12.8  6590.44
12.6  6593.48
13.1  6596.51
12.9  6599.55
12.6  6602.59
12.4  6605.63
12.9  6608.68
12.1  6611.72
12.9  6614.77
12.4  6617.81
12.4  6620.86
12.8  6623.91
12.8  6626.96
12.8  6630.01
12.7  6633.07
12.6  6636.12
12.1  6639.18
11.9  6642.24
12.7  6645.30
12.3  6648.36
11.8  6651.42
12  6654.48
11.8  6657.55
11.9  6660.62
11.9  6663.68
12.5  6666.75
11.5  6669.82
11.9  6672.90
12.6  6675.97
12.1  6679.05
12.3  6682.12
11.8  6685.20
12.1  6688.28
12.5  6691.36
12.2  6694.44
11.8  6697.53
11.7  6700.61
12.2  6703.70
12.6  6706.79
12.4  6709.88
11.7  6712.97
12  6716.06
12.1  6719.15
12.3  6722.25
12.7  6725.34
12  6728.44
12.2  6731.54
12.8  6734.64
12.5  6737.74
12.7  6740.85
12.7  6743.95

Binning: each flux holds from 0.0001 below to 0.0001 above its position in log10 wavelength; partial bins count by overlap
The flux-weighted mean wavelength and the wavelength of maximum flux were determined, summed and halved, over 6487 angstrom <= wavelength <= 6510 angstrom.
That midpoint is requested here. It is 6497.7 angstrom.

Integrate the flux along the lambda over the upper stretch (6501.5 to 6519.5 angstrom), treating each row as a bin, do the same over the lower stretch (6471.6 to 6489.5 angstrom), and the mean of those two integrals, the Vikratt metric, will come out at 226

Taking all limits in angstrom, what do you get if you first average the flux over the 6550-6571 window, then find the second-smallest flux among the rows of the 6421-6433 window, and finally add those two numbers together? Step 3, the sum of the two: 25.61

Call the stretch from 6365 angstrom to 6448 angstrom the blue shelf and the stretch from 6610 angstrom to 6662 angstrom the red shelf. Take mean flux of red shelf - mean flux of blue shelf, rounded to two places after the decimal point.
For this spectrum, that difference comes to -0.65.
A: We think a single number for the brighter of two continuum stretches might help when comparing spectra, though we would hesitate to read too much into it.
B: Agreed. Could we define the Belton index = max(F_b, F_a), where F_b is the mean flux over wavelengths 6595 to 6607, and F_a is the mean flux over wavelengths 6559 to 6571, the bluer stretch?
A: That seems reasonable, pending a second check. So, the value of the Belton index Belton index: 13.1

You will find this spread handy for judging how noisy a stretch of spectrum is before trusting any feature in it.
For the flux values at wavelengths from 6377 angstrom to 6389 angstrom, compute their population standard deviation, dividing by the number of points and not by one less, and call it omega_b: 0.49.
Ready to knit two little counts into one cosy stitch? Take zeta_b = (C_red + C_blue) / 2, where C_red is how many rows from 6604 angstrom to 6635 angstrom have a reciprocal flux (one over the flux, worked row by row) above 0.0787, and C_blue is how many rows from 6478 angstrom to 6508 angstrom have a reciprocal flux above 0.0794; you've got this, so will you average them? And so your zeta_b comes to 5.0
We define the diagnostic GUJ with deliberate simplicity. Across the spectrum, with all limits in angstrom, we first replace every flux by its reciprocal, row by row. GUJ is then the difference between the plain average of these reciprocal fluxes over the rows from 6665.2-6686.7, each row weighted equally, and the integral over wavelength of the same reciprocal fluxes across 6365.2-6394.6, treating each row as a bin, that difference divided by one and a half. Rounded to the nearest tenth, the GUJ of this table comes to -1.4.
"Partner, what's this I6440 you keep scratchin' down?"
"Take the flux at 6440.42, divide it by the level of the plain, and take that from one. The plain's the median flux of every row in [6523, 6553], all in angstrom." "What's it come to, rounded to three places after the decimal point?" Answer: -0.028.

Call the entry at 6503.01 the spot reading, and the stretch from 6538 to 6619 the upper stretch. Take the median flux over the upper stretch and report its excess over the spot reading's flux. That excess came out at 0.20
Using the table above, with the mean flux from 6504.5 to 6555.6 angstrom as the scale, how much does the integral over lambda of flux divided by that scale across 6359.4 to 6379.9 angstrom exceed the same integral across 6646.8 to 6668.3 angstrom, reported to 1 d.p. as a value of 1.2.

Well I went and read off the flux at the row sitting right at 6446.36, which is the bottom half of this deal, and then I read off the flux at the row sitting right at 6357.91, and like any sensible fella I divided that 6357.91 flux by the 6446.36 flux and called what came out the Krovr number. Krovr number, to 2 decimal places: 1.00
